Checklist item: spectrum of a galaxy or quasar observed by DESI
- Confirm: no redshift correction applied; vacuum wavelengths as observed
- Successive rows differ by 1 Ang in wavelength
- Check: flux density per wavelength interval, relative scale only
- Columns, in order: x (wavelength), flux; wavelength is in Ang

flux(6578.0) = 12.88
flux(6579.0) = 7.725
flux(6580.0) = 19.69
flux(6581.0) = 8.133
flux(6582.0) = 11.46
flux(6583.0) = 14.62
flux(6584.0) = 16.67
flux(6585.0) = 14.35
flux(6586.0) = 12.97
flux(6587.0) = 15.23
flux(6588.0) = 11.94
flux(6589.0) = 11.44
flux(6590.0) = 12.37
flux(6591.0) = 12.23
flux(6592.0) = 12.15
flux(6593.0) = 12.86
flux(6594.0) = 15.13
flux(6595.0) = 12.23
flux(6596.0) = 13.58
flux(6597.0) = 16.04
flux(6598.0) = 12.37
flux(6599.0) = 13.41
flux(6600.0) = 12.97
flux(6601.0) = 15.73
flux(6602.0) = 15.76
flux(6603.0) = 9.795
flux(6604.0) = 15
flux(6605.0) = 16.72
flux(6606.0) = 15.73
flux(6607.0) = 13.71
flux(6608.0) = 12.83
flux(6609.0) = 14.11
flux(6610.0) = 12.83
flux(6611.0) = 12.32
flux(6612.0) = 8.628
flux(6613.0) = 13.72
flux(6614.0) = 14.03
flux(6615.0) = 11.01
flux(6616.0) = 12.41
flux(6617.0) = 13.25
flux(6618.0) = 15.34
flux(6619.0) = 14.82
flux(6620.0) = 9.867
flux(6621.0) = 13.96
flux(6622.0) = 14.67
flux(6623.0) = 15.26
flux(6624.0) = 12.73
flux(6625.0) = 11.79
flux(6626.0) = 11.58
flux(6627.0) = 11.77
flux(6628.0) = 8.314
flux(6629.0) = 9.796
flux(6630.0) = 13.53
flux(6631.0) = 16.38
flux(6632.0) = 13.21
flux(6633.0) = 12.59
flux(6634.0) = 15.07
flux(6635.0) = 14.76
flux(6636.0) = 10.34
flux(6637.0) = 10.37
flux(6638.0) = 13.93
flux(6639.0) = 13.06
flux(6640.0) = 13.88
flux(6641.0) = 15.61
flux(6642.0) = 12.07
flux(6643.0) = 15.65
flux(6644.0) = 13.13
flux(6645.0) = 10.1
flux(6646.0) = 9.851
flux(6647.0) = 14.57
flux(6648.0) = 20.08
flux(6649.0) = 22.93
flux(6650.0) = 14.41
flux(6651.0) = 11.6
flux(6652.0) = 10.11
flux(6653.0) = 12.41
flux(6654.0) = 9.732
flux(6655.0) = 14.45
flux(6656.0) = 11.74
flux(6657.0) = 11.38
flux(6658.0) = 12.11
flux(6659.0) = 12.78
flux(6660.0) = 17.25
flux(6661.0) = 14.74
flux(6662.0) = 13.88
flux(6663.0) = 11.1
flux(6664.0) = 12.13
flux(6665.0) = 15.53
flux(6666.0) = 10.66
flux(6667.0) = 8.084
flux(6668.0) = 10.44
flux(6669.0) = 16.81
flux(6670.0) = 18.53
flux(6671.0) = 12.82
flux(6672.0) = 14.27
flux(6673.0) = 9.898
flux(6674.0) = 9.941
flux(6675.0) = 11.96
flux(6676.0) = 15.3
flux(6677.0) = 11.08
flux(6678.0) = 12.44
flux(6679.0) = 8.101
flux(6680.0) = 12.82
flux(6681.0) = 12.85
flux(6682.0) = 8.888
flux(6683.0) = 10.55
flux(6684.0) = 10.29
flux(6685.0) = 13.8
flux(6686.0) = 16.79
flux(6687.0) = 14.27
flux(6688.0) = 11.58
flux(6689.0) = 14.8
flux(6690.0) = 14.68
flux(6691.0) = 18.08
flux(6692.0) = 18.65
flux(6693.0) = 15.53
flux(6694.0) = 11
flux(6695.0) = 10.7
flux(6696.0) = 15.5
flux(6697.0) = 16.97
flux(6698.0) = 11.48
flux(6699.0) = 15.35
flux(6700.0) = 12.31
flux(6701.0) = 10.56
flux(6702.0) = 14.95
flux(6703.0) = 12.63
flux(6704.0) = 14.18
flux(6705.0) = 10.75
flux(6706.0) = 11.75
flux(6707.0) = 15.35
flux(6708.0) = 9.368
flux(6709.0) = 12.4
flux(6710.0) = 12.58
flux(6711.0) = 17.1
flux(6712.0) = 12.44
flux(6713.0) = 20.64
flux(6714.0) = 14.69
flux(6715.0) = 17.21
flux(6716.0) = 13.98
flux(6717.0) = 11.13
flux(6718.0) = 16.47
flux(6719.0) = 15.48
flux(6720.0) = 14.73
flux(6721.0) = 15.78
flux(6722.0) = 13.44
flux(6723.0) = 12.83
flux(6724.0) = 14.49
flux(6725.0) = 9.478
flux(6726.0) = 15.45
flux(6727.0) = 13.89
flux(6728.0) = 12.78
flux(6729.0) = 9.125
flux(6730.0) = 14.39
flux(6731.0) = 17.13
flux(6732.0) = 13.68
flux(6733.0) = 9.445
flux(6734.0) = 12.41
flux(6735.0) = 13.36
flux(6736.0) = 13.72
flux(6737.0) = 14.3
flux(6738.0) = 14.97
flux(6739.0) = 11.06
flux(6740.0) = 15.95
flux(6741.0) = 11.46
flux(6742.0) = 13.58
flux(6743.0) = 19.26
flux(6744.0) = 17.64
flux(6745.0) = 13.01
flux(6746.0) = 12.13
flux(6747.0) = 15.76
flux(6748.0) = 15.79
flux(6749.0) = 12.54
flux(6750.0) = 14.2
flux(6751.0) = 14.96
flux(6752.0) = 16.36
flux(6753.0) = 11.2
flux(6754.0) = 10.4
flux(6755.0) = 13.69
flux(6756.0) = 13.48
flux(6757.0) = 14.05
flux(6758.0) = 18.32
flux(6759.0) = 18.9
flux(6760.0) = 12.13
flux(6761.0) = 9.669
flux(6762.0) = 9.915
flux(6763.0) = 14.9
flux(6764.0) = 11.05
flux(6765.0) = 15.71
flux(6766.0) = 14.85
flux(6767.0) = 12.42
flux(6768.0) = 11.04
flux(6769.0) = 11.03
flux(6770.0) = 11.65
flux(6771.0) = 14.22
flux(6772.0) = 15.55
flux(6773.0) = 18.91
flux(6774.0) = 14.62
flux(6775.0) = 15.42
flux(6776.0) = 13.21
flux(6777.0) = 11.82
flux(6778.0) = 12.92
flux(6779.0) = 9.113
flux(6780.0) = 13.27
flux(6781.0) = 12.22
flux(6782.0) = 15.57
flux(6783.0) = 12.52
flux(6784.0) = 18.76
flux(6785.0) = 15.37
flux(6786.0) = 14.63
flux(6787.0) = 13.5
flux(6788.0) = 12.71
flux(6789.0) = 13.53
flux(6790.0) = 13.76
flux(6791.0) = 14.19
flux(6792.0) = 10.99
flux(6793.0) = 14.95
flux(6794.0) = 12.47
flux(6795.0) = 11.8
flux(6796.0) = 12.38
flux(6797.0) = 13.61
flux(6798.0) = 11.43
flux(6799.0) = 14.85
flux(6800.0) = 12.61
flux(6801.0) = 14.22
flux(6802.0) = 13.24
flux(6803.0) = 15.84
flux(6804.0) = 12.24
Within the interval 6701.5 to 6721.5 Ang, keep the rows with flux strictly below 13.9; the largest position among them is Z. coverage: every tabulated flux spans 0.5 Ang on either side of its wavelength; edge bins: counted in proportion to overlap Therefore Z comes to 6717.0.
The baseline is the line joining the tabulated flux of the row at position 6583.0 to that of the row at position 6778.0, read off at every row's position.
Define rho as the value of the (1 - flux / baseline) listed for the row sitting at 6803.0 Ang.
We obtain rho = -0.25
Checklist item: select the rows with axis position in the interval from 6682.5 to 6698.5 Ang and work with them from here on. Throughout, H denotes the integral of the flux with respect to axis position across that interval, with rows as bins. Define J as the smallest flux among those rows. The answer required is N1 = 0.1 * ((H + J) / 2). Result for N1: 11.7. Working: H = 225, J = 10.29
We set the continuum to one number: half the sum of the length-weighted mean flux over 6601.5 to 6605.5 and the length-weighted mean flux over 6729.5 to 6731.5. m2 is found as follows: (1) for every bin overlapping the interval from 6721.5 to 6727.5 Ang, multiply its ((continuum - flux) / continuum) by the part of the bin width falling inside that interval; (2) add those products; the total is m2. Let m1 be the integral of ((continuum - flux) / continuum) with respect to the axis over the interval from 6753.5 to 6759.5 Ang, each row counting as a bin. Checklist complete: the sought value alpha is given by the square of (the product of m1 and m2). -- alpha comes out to 0.0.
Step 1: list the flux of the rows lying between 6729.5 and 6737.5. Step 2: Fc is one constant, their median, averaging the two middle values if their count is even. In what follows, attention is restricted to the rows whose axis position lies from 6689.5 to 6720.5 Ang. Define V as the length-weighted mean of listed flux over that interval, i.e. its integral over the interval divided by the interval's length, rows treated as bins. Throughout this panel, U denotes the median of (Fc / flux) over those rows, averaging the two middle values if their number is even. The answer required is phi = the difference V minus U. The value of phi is 13.2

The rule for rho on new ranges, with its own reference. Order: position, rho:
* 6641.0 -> -0.11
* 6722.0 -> 0.00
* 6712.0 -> 0.08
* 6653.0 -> 0.11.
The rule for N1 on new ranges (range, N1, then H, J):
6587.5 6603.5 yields 11.0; 210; 9.795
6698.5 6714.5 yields 11.3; 217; 9.368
